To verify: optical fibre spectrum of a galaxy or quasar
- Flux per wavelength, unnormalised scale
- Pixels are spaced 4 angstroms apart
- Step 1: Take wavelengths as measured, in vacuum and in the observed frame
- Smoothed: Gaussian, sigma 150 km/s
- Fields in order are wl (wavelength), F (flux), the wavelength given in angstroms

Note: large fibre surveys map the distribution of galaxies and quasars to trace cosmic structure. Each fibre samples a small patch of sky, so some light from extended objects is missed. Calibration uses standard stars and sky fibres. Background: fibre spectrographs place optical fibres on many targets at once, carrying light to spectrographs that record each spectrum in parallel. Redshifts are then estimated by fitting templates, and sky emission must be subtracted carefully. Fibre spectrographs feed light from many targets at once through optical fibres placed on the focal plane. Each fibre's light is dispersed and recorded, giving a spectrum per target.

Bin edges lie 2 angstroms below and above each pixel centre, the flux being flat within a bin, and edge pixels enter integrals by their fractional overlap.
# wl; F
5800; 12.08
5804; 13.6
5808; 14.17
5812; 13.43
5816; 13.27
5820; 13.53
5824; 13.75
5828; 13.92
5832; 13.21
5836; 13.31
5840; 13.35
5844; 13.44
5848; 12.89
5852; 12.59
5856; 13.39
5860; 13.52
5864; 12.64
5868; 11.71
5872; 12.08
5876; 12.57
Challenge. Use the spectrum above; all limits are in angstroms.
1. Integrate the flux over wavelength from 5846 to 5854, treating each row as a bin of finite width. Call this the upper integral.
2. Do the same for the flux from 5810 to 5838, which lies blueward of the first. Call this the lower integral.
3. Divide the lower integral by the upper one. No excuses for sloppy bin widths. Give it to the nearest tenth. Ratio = 3.7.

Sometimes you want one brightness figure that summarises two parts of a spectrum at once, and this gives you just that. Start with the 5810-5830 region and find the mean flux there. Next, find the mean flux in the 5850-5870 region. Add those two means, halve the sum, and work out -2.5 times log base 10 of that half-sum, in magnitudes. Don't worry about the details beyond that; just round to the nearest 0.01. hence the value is -2.80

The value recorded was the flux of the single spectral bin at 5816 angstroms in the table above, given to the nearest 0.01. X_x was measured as 13.27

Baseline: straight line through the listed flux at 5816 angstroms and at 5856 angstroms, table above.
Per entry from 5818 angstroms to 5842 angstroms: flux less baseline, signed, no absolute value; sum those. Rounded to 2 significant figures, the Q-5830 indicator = 1.2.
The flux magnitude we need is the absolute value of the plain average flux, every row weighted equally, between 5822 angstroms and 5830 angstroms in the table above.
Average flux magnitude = 13.8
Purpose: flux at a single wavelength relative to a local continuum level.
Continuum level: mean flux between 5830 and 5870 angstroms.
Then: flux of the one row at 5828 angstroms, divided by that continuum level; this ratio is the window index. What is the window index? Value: 1.07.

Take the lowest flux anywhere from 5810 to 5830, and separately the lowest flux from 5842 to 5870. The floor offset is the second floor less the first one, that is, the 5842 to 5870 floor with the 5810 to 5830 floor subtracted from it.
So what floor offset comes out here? -1.56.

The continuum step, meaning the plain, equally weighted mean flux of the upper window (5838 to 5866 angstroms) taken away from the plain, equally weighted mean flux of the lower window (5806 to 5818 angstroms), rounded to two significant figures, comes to 0.51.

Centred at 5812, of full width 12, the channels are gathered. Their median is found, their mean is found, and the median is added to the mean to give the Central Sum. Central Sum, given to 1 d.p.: 27.1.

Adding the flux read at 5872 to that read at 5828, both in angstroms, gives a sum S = 26.00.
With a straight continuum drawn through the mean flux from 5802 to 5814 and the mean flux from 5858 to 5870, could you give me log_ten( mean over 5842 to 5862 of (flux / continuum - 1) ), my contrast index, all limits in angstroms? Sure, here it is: -1.62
